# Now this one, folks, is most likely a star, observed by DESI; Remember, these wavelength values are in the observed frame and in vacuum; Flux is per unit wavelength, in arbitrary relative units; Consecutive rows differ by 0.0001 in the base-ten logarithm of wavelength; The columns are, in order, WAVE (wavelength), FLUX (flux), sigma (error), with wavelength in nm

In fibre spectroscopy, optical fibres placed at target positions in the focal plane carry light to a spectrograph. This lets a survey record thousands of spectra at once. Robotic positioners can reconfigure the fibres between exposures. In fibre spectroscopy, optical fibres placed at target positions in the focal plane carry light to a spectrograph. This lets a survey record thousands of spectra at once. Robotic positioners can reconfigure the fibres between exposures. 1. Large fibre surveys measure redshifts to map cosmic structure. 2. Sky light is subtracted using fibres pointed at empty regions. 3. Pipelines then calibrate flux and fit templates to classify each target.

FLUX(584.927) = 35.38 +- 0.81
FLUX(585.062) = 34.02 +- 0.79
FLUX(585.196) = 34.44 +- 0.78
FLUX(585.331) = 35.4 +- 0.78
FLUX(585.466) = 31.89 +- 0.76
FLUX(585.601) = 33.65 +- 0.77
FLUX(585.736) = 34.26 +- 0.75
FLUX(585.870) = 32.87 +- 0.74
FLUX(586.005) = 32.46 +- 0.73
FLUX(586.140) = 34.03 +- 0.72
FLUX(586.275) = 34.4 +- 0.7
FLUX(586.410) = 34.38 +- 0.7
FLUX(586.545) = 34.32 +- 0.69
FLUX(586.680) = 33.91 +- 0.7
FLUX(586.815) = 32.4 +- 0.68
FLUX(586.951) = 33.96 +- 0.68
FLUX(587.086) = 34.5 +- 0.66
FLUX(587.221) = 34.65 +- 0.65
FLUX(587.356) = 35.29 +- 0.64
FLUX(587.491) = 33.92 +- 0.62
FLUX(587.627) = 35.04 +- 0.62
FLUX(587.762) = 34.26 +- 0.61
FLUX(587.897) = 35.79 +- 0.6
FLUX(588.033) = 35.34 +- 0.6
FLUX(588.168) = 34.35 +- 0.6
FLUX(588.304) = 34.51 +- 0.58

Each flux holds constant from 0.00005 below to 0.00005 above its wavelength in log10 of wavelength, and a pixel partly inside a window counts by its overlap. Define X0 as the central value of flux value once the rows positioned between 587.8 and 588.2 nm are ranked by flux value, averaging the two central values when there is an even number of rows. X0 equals 35.3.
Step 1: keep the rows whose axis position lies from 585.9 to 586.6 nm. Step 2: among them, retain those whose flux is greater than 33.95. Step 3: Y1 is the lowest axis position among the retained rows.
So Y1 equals 586.140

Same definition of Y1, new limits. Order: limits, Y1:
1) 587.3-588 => 587.356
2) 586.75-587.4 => 586.951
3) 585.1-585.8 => 585.196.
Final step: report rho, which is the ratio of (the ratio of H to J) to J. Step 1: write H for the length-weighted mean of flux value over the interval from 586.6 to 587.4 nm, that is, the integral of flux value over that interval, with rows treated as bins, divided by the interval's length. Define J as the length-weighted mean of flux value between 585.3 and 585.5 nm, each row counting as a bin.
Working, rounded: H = 34.08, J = 33.6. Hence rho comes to 0.0302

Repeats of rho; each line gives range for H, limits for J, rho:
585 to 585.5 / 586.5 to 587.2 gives 0.0298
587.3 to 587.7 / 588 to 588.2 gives 0.0285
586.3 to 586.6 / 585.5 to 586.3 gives 0.0306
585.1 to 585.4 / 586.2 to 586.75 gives 0.0297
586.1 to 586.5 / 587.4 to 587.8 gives 0.0289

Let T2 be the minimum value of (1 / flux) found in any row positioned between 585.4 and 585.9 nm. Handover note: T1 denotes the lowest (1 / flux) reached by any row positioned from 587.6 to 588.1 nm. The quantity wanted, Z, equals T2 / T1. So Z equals 1.04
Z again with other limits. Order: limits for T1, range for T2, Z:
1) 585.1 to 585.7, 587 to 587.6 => 1.00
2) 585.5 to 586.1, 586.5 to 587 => 1.00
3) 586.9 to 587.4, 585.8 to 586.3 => 1.03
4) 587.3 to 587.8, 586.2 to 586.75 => 1.03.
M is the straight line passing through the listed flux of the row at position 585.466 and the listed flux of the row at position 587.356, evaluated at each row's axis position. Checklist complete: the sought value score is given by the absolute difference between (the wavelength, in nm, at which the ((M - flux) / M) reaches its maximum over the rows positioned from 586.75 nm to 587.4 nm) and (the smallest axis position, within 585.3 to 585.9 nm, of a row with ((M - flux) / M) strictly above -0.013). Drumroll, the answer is 1.35 nm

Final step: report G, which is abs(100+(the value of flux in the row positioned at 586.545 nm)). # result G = 134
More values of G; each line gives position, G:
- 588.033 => 135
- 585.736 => 134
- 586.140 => 134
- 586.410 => 134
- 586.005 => 132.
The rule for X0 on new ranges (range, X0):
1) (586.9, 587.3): 34.5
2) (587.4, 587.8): 34.3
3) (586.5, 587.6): 34.1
